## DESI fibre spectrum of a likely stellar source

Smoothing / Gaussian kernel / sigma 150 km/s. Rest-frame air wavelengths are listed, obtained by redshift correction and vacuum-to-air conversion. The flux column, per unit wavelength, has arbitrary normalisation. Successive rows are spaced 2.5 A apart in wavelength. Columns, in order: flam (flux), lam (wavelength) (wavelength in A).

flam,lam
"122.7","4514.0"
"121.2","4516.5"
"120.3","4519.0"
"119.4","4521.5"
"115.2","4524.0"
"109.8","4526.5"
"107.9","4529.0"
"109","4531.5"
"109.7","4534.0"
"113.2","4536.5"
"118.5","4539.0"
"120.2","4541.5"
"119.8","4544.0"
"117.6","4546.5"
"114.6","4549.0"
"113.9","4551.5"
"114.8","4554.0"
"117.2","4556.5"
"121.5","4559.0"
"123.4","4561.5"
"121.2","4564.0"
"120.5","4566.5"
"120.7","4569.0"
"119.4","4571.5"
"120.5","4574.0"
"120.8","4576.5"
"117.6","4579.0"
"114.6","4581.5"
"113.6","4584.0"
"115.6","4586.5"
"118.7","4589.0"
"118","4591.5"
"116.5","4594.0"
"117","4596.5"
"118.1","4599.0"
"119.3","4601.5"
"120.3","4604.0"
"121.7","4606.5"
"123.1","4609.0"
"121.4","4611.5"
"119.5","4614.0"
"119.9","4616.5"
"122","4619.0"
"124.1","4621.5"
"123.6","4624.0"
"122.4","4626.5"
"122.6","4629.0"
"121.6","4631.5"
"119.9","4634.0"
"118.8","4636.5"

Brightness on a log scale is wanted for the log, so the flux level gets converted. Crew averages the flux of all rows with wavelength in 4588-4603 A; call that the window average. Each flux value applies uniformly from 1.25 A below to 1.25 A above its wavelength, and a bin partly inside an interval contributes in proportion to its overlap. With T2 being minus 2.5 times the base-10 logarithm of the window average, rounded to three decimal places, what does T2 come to -5.179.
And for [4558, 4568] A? -5.213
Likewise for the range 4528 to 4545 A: -5.143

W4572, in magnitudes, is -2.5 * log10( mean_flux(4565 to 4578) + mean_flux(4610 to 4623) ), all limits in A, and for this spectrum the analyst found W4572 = -5.96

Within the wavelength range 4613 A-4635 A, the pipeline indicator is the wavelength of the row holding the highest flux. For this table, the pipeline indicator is 4621.5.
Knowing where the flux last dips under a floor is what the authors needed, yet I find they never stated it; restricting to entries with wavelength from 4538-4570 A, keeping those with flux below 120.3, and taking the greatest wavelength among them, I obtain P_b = 4556.5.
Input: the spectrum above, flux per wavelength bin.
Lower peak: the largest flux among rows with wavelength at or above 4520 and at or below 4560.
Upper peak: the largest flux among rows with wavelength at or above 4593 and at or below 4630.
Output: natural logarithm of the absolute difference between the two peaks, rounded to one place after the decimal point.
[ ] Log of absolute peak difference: 1.0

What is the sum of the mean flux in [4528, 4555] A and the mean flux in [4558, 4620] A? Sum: 234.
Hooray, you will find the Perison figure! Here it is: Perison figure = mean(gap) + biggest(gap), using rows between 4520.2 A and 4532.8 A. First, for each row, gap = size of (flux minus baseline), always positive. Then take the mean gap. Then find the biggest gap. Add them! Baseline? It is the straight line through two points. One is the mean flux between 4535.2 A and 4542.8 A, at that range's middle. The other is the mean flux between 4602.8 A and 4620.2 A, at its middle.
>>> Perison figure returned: 14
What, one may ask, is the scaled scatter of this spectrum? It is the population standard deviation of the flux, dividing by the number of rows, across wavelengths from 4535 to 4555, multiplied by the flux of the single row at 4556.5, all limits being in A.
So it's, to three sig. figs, 304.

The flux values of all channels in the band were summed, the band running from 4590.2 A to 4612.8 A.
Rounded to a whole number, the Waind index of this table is 1075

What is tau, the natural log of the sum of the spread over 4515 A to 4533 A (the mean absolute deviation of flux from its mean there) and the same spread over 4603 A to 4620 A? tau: 1.8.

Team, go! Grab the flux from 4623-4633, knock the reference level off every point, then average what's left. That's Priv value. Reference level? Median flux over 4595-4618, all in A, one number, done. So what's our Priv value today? 2.6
